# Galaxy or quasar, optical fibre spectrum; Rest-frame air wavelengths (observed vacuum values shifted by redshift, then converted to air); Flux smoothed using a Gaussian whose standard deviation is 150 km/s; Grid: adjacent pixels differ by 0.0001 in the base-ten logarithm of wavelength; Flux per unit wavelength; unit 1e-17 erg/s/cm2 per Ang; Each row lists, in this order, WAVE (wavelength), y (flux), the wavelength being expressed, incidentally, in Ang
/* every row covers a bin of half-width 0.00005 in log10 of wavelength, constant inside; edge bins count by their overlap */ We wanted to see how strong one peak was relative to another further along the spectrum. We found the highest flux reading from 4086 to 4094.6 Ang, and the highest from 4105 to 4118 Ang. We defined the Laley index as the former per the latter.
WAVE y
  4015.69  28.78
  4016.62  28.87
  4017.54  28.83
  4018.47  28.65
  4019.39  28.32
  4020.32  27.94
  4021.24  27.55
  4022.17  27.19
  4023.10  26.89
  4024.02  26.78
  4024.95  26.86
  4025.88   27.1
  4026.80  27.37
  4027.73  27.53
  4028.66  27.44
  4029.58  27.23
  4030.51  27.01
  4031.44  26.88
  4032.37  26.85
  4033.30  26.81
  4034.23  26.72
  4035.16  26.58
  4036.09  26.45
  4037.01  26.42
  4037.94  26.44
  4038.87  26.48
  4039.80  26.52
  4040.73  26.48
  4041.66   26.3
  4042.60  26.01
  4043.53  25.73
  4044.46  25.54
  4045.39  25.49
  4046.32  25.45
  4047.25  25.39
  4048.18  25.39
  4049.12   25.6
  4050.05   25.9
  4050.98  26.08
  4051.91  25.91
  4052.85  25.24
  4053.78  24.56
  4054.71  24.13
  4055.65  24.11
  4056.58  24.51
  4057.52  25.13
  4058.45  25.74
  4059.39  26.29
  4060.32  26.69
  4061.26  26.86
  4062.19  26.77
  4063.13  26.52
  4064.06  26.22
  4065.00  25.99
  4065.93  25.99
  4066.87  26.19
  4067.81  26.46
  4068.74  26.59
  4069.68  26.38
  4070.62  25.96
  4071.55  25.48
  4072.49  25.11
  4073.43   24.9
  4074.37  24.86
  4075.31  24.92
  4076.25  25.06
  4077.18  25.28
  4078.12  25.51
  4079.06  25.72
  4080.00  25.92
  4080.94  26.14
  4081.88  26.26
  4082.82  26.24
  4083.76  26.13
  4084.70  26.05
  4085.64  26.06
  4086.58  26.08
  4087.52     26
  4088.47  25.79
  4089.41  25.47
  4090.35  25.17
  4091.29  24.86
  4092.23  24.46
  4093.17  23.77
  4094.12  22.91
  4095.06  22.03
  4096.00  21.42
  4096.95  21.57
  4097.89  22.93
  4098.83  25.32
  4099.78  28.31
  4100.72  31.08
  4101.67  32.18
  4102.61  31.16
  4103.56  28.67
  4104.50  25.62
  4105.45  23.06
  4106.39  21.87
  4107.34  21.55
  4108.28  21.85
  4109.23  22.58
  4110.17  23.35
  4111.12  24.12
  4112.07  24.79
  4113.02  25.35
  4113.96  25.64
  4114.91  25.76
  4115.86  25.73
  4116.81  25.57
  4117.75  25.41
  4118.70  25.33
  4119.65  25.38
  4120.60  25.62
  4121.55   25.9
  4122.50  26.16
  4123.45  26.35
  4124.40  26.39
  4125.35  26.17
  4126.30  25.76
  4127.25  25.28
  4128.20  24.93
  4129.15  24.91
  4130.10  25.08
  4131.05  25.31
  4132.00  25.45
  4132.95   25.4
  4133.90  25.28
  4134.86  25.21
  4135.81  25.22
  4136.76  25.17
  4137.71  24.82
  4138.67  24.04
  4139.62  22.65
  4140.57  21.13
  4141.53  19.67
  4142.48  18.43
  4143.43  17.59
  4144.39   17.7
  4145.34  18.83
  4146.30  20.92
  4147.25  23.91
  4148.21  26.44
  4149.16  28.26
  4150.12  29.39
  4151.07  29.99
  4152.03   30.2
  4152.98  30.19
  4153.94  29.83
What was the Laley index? 1.01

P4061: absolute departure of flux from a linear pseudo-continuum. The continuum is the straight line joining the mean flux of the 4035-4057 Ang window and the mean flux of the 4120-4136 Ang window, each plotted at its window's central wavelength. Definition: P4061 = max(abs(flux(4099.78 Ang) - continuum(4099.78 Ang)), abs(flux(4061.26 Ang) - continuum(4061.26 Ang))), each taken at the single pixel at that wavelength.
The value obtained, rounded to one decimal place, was 2.7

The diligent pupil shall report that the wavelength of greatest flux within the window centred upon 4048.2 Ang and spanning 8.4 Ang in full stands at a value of 4050.98 Ang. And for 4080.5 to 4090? 4081.88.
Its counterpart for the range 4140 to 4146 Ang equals 4140.57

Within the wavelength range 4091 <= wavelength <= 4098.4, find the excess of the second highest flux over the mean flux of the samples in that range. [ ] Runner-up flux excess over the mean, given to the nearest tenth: 1.5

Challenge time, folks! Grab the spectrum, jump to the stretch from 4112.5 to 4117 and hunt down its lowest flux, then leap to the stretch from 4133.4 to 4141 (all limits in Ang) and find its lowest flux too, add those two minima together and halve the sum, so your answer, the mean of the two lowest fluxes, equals 23.2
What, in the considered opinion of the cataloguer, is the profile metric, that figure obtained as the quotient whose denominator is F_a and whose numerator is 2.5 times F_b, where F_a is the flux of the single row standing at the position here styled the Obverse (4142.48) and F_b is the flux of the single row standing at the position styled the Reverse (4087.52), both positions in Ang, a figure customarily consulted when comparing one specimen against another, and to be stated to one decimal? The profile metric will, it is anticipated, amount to 3.5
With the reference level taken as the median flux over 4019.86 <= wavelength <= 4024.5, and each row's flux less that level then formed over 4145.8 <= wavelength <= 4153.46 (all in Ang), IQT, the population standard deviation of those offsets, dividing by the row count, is 3.2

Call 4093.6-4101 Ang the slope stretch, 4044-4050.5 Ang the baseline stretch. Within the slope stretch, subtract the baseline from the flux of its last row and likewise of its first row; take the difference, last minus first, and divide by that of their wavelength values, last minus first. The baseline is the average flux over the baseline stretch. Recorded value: 1.24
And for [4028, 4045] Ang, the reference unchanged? -0.12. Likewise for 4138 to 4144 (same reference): -1.36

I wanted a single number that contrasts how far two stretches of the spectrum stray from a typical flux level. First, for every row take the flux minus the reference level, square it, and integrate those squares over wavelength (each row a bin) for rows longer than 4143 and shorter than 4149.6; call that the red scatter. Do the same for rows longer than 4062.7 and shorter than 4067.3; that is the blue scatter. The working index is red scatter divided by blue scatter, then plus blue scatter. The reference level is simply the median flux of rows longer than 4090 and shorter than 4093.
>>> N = 28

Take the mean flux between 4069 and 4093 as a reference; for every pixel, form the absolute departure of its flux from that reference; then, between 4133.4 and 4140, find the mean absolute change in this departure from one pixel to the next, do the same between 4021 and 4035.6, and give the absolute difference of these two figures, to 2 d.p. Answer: 0.28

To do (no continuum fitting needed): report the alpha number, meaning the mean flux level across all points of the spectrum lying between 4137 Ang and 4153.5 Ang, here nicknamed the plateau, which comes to 23.8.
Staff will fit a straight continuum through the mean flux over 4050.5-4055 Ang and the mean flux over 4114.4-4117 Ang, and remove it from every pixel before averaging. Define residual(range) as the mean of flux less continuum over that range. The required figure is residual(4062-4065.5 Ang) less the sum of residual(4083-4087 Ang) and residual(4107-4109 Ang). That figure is 4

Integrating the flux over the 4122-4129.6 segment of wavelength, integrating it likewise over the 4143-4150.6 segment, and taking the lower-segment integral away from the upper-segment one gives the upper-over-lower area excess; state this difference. -21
